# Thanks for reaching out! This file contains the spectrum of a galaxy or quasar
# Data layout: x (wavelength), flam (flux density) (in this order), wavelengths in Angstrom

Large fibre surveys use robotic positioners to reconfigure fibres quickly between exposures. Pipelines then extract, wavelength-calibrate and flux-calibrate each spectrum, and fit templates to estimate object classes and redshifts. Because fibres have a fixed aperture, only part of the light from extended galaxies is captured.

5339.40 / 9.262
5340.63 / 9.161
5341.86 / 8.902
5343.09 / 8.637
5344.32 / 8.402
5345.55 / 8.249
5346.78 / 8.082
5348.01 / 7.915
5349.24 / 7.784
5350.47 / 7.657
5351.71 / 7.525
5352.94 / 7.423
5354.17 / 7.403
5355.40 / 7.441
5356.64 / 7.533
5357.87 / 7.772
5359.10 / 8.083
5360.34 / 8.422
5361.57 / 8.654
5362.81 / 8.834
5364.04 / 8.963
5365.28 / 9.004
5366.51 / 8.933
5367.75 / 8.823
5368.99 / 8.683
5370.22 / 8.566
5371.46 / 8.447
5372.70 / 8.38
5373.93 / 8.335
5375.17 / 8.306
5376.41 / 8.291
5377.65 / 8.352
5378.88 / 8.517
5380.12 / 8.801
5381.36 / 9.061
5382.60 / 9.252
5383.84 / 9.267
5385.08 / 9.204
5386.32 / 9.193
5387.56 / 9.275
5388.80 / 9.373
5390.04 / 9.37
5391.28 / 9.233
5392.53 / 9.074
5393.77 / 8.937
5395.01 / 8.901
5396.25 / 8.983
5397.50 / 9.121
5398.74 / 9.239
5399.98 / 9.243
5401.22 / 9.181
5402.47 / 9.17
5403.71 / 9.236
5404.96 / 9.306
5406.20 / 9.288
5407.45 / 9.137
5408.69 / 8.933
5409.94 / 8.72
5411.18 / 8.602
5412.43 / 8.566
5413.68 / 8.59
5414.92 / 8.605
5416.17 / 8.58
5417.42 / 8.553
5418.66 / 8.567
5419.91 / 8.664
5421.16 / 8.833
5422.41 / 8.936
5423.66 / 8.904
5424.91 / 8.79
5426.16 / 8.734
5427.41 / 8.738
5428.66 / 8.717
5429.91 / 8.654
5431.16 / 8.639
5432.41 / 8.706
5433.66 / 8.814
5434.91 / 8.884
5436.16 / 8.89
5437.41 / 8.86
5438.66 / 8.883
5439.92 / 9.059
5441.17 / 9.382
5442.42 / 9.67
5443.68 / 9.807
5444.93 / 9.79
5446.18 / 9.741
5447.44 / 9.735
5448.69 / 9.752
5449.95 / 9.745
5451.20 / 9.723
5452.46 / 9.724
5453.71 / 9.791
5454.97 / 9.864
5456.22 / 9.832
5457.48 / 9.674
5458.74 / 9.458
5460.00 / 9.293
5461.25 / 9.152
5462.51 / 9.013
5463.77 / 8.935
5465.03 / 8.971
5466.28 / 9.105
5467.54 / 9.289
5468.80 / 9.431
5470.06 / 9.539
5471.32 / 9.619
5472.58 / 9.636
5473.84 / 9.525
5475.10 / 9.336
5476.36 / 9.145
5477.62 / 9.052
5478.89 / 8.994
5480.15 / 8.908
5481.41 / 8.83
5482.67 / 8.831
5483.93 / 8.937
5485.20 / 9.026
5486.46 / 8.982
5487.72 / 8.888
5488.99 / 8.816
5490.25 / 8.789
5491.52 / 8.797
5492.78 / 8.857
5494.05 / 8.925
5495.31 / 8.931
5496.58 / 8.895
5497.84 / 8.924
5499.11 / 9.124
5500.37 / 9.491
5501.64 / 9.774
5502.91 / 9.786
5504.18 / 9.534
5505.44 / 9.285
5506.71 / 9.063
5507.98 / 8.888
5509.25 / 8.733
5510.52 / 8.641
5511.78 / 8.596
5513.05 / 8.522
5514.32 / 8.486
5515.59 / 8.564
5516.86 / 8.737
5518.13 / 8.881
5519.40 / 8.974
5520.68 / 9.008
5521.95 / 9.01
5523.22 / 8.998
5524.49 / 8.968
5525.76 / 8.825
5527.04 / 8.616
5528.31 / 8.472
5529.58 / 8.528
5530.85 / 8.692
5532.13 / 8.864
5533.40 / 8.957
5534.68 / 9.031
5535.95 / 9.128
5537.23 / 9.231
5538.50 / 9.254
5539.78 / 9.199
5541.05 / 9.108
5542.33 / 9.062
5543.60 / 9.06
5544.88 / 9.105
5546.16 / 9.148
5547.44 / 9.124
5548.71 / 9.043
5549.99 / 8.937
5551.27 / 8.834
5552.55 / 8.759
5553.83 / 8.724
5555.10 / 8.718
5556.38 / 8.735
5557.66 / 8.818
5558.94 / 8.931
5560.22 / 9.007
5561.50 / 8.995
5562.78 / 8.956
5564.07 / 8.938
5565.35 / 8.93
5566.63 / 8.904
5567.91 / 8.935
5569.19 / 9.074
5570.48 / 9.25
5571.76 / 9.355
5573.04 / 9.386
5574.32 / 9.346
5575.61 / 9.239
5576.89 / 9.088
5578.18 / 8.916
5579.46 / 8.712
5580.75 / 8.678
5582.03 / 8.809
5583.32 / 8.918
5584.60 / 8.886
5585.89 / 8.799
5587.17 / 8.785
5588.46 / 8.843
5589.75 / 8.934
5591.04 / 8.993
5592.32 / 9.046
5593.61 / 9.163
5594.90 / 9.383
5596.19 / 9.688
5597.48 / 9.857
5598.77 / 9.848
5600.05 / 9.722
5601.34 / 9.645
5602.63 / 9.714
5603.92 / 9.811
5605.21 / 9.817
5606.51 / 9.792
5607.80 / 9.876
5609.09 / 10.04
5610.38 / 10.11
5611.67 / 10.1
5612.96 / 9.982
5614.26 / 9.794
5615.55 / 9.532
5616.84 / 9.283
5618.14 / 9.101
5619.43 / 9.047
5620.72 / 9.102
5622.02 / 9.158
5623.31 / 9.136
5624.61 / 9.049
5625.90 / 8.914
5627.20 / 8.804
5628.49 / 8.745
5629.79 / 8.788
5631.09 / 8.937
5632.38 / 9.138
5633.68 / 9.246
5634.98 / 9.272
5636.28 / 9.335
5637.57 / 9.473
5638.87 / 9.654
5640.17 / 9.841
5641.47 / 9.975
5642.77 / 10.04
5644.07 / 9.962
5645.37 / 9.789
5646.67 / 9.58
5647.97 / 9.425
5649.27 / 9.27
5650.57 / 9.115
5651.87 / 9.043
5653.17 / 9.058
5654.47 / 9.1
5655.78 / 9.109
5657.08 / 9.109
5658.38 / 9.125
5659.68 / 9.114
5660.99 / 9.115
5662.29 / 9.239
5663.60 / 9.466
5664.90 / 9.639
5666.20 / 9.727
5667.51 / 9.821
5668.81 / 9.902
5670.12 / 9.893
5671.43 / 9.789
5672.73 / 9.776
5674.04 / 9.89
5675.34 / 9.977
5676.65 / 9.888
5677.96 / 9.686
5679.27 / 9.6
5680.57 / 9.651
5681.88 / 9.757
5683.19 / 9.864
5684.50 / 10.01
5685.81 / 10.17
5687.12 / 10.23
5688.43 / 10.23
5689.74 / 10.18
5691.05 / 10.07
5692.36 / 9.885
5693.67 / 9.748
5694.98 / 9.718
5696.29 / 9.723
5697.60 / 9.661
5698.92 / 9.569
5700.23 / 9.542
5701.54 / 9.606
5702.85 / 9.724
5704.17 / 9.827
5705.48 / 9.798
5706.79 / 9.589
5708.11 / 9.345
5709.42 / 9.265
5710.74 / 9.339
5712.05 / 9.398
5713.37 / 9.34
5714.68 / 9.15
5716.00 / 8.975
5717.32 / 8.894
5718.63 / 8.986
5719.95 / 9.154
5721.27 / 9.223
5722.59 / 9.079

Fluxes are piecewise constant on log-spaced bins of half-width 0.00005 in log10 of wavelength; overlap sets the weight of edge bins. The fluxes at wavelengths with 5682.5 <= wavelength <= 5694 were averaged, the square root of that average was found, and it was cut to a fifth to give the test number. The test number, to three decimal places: 0.634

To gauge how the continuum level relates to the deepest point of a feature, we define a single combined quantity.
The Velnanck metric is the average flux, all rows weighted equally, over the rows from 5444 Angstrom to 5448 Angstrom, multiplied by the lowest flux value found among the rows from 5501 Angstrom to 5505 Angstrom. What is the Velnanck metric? 93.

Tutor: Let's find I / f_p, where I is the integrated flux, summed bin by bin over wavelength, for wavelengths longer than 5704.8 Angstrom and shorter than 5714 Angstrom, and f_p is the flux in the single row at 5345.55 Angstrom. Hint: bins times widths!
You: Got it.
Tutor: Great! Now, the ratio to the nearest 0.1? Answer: 10.5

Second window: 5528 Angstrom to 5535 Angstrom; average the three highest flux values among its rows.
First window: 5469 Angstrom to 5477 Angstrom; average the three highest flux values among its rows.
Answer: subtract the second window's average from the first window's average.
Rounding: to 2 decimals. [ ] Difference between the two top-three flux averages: 0.65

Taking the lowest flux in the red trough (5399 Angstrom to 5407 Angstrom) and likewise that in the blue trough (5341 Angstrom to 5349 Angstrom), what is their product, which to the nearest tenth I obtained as 72.6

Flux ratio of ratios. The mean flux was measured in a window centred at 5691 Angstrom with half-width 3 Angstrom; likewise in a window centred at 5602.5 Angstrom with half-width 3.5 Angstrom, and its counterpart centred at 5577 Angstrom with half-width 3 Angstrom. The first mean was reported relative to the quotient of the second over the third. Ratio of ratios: 9.3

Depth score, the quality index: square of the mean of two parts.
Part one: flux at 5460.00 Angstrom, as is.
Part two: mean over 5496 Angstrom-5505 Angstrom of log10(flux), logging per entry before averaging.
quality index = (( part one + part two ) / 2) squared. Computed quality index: 26.3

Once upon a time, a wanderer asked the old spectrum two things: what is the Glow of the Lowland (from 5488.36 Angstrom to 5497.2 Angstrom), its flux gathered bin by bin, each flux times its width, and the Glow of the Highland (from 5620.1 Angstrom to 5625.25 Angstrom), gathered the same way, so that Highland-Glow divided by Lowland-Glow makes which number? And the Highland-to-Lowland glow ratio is 0.60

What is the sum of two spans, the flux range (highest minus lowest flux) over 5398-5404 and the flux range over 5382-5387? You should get 0.1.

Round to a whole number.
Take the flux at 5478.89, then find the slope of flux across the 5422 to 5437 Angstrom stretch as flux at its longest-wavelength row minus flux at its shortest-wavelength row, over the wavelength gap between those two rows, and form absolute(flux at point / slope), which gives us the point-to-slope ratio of 2688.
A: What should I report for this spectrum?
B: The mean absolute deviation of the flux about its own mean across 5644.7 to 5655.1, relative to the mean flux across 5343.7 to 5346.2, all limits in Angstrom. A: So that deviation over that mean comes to 0.027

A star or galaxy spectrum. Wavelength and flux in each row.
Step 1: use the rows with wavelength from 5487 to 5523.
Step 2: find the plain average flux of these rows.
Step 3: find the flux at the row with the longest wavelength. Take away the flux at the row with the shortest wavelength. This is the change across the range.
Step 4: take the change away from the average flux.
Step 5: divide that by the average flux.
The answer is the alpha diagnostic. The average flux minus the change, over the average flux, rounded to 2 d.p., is 0.99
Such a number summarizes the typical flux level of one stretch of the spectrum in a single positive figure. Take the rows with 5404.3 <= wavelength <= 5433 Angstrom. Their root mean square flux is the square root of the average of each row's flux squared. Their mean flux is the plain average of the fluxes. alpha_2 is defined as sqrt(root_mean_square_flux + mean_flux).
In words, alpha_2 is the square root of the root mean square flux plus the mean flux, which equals 4.19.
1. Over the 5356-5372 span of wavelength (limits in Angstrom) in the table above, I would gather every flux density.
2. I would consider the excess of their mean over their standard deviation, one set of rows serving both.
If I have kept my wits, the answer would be 8.1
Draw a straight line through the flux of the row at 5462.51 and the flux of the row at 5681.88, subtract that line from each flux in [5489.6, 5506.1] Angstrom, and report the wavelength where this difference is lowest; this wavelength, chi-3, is 5490.25 Angstrom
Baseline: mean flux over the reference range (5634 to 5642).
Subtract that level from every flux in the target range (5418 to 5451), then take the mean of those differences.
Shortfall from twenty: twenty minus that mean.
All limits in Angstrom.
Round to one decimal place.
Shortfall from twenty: 20.5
